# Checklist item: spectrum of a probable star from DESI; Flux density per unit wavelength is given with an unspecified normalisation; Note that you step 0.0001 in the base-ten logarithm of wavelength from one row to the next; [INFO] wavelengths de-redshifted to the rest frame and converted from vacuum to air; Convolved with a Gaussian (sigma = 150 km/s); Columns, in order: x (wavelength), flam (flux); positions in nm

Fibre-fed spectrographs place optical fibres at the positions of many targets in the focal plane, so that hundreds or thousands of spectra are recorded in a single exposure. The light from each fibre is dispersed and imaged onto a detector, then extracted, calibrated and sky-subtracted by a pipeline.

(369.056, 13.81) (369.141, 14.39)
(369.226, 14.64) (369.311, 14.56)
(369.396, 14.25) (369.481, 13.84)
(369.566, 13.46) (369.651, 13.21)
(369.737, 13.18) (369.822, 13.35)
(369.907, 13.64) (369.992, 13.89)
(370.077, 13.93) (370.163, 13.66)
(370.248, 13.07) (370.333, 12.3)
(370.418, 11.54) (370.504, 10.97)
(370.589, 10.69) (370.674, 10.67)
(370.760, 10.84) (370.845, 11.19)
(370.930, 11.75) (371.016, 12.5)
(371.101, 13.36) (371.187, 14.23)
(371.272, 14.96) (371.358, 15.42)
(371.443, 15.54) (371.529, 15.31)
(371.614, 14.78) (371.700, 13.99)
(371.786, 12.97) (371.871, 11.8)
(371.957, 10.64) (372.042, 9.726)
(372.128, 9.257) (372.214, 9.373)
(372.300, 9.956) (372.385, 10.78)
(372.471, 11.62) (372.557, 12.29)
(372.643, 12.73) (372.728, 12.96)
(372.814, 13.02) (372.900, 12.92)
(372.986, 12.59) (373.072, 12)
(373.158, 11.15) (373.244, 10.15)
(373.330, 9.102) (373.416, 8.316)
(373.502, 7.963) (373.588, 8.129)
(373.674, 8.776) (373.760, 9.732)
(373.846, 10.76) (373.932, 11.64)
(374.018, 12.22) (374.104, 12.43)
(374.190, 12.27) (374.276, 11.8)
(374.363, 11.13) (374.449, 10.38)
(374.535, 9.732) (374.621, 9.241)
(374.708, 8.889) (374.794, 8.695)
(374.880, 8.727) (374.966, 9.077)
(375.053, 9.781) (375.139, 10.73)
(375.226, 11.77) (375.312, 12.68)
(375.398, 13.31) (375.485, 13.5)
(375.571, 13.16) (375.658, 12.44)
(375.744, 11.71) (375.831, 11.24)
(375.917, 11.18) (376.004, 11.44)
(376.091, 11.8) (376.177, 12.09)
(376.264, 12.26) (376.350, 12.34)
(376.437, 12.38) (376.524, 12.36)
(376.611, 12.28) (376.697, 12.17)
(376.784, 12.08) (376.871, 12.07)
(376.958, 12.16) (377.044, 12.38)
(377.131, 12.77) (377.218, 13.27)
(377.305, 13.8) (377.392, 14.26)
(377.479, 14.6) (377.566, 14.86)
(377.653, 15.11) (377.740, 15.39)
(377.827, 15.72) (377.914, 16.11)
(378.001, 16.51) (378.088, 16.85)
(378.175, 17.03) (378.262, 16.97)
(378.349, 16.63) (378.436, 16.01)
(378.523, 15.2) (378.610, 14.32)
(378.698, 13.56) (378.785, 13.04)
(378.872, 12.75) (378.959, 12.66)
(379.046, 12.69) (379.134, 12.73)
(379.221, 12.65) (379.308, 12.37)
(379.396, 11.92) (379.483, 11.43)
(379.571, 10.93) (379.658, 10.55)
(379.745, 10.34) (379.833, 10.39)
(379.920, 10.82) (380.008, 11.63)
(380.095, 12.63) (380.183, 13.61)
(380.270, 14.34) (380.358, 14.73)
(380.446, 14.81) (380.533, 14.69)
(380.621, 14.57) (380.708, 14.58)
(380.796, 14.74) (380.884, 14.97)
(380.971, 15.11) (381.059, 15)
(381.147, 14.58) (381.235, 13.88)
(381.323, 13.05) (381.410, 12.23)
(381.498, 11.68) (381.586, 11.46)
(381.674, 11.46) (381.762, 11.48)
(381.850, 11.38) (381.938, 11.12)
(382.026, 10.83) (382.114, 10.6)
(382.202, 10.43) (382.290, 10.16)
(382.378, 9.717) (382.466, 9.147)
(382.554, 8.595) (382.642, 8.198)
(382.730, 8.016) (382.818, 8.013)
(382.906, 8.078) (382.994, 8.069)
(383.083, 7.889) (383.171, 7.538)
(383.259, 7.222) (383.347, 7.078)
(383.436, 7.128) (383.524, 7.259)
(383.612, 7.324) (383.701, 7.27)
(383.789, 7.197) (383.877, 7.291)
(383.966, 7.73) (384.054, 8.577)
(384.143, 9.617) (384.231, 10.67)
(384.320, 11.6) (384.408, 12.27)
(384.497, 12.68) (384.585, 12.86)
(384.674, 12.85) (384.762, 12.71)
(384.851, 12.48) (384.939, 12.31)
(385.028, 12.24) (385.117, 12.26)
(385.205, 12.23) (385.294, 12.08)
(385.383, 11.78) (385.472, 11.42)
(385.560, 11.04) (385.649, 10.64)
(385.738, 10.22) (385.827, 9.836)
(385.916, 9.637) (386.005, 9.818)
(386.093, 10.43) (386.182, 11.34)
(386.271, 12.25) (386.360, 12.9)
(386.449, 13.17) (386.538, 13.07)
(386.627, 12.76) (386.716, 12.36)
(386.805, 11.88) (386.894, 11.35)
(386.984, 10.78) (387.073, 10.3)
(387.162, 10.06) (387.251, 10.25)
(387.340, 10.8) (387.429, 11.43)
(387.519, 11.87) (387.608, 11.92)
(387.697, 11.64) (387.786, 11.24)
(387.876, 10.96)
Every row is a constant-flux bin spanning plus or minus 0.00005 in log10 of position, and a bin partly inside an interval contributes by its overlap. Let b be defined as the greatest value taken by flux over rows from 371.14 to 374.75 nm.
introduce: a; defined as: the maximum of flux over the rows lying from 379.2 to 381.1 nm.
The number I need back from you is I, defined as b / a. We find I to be 1.03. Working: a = 15.11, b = 15.54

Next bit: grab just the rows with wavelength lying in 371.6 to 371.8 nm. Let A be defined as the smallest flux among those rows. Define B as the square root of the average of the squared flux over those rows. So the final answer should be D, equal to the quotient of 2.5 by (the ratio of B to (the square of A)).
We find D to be 30.2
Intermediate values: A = 12.97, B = 13.9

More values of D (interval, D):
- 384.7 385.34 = 29.6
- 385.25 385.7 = 24.8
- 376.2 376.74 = 30.1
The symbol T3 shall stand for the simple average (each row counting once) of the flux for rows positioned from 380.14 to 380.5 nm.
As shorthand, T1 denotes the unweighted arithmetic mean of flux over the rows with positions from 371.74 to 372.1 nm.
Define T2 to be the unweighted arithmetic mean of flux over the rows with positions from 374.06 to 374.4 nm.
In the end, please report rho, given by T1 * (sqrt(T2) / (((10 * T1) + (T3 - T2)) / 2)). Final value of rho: 0.68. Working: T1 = 11.3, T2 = 12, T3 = 14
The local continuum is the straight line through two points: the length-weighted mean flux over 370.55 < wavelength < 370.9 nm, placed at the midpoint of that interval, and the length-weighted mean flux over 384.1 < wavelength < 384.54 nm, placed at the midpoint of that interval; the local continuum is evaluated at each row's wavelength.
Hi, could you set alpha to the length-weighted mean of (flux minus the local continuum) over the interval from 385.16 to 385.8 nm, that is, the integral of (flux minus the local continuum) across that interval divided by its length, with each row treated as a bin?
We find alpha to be -0.1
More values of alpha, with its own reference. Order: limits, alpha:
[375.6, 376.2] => 0.6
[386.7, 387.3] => -0.5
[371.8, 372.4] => -0.6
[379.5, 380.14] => -0.2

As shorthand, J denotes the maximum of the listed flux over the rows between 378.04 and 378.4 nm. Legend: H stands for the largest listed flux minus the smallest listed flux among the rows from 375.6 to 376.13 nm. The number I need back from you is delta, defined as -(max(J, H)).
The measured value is -17.0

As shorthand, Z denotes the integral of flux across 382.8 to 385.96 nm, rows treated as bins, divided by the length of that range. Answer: 9.9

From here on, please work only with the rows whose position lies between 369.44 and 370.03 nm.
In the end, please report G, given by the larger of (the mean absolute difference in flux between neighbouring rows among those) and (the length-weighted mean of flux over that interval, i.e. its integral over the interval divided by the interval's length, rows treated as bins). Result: 13.5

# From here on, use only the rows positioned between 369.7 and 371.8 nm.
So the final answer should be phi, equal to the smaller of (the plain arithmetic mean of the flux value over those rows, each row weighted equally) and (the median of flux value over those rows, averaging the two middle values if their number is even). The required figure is 13.1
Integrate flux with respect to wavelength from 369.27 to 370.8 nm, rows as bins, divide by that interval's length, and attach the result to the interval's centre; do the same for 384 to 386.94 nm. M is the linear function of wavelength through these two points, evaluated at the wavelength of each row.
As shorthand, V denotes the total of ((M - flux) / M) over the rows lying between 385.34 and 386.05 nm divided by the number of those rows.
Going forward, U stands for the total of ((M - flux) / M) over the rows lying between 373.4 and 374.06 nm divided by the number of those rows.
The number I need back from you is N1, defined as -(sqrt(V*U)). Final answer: -0.14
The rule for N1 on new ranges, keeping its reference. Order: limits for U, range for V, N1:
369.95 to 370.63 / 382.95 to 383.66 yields -0.09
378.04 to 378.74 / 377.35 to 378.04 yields -0.28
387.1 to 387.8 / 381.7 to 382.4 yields -0.05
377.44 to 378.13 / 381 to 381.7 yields -0.15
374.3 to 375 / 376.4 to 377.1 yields -0.03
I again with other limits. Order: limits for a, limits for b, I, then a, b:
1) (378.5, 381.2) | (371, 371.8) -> 1.02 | 15.2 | 15.54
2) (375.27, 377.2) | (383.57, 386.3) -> 0.95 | 13.5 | 12.86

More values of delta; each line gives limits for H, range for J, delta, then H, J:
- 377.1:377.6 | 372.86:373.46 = -12.9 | 2.1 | 12.92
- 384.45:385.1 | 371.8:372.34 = -11.8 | 0.6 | 11.8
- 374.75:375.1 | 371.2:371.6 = -15.5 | 1.1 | 15.54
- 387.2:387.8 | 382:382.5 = -10.8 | 1.7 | 10.83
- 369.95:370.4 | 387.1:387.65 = -11.9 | 1.6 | 11.92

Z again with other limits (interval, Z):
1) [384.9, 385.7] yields 11.8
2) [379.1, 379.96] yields 11.4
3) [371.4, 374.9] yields 11.1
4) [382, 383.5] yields 8.6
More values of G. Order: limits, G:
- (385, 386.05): 11.1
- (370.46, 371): 11.1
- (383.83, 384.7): 10.6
